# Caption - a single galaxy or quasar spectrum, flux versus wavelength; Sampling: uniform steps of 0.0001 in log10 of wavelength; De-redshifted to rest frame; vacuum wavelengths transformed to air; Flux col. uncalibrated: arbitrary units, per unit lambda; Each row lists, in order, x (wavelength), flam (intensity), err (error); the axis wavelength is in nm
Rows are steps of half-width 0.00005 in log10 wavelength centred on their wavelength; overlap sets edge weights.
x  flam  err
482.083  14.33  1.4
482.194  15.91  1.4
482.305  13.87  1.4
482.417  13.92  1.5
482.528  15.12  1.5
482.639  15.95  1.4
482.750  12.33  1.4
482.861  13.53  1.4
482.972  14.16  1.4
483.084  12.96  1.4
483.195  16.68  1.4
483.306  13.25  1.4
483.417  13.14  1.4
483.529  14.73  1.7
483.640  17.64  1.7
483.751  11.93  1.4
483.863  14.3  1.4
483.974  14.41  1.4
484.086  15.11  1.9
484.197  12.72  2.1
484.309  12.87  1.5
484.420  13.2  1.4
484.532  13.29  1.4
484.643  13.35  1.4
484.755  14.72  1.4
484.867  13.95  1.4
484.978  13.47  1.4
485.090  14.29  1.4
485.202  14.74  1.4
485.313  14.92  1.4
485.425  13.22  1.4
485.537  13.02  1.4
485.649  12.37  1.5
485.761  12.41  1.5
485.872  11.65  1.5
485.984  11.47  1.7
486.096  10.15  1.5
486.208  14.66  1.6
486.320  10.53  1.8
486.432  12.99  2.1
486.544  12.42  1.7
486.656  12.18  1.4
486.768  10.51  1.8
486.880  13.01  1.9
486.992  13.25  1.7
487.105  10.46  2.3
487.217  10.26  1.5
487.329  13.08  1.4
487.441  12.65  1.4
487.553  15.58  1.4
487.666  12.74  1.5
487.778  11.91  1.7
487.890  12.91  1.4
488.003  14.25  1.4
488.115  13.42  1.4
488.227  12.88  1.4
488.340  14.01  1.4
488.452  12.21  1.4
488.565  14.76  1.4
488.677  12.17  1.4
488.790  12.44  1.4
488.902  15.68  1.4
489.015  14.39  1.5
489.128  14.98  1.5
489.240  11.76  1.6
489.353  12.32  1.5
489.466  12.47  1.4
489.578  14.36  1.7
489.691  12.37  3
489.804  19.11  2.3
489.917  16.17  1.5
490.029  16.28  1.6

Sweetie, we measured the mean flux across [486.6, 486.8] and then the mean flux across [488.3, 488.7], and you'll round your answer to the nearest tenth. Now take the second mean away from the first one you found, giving -1.9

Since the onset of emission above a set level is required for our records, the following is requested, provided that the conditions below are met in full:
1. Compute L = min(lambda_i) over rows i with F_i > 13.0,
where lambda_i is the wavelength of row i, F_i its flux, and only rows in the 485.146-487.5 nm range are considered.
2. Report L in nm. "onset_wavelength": 485.202 nm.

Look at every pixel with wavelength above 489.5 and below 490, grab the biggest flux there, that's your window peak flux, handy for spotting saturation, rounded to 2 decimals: 19.11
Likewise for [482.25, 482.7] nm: 15.95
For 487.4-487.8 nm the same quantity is 15.58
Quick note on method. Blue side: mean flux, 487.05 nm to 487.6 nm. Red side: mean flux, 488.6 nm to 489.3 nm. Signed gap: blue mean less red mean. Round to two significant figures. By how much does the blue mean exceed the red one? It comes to -1.2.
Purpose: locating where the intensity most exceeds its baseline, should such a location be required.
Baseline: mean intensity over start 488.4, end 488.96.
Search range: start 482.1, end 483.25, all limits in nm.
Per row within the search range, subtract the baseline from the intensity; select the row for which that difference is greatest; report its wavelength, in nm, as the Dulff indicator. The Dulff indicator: 483.195 nm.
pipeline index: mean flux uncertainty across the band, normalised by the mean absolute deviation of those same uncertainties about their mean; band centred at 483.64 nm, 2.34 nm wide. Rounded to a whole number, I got 11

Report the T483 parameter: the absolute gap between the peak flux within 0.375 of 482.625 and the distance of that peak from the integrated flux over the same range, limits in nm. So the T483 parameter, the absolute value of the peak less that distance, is 11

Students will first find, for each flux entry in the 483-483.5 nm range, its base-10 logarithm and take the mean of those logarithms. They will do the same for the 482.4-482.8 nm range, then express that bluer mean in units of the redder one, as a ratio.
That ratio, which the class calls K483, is 1.01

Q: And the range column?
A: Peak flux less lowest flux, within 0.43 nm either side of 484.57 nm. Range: 2.0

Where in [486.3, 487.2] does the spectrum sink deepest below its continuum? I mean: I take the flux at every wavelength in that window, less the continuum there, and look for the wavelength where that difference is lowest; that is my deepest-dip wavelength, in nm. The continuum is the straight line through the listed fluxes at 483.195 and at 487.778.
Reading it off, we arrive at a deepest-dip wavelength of 486.320 nm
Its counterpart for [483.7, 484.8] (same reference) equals 483.751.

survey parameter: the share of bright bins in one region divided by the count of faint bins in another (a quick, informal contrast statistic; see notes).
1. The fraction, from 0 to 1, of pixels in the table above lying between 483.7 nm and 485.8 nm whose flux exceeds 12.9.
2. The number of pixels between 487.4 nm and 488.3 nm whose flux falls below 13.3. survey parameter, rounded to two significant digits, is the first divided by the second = 0.15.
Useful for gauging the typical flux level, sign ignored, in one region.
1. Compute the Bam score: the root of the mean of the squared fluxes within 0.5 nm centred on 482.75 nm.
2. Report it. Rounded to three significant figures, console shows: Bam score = 14.3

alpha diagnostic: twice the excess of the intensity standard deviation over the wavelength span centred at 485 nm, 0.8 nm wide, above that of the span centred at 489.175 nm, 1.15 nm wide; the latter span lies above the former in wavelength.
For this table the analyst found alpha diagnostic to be -1.5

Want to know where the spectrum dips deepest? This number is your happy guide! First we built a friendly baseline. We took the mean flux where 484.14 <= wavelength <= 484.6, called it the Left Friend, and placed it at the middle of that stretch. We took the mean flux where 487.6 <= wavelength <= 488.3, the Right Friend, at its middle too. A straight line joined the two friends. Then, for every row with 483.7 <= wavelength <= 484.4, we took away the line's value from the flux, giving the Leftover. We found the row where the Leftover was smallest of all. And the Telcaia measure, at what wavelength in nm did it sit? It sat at 483.751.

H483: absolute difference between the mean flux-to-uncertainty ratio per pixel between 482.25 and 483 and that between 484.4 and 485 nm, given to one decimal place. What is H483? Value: 0.1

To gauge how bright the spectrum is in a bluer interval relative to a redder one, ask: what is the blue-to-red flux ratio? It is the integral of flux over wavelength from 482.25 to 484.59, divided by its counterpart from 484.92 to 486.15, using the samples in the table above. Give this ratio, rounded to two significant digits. 2.1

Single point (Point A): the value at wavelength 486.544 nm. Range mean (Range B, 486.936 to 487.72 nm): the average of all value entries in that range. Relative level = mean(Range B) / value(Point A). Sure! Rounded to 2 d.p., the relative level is 1.01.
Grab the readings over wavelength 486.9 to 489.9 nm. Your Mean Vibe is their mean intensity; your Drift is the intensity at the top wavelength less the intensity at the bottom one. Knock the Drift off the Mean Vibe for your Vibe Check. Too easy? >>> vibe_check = 7.5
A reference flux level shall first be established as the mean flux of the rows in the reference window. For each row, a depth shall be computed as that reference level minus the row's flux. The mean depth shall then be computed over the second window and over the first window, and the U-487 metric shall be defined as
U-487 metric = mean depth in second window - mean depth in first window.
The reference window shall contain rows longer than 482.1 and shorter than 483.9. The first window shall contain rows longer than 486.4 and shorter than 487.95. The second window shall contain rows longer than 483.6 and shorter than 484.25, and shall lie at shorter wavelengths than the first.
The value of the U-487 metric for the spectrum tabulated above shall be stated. -1.9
